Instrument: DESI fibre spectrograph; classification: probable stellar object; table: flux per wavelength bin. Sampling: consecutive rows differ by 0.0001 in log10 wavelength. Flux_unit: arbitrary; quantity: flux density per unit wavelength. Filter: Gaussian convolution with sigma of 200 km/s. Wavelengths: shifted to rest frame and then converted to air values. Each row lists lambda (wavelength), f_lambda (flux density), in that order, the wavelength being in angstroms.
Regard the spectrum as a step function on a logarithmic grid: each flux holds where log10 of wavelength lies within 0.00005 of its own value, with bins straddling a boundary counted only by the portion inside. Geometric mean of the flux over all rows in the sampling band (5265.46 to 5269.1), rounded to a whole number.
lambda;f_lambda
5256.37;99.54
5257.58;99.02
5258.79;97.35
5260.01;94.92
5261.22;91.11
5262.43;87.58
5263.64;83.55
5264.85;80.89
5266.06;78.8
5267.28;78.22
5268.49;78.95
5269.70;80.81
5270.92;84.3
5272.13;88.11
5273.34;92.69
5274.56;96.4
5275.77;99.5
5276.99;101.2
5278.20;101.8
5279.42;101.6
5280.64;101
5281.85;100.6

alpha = 79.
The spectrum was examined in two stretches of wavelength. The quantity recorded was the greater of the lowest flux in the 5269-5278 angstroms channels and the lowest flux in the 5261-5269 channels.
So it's 81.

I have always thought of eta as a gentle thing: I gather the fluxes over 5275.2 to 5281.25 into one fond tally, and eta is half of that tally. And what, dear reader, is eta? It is 253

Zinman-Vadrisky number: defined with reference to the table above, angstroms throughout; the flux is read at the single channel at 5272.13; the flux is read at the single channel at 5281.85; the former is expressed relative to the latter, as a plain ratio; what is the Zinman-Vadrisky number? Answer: 0.88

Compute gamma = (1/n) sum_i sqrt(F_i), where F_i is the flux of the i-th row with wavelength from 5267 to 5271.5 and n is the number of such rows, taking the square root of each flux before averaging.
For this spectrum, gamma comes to 9.0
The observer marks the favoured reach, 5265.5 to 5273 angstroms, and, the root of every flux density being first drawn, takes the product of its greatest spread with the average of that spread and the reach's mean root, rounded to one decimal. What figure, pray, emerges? 2.6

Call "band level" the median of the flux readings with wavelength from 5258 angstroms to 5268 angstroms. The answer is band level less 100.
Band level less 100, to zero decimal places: -14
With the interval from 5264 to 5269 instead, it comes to -21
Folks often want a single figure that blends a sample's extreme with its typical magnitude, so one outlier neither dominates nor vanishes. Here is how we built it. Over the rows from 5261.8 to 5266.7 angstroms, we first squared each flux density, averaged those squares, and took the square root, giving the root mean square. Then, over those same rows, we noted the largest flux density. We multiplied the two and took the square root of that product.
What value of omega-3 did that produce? 85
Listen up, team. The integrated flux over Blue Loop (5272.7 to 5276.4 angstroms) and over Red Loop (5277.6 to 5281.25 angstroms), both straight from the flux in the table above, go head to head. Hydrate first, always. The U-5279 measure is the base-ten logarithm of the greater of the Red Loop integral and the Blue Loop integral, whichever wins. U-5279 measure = 2.568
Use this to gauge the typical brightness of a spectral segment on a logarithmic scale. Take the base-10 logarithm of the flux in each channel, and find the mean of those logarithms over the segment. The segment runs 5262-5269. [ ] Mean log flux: 1.91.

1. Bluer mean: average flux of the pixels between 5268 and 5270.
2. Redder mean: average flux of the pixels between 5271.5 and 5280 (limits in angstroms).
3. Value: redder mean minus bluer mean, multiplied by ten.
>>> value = 174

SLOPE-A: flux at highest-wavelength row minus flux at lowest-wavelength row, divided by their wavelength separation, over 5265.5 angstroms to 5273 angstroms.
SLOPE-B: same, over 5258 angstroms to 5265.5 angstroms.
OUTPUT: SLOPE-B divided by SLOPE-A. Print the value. -1.8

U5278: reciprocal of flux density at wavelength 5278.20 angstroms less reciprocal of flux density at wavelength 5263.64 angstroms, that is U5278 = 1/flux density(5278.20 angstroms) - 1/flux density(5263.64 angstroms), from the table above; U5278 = -0.0021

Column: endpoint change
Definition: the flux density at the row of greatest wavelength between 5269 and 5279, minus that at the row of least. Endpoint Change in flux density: 21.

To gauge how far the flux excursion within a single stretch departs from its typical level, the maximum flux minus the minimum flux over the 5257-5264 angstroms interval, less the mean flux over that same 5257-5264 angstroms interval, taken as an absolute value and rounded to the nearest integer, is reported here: 77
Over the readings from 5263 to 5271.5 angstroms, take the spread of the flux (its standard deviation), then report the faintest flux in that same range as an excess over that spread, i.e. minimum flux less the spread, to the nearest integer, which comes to 76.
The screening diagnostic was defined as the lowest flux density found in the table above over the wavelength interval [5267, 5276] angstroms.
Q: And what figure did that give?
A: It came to 78.22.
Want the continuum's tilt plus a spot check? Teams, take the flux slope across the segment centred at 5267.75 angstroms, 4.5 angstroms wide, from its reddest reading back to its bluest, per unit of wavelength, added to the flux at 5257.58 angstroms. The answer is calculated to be 100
